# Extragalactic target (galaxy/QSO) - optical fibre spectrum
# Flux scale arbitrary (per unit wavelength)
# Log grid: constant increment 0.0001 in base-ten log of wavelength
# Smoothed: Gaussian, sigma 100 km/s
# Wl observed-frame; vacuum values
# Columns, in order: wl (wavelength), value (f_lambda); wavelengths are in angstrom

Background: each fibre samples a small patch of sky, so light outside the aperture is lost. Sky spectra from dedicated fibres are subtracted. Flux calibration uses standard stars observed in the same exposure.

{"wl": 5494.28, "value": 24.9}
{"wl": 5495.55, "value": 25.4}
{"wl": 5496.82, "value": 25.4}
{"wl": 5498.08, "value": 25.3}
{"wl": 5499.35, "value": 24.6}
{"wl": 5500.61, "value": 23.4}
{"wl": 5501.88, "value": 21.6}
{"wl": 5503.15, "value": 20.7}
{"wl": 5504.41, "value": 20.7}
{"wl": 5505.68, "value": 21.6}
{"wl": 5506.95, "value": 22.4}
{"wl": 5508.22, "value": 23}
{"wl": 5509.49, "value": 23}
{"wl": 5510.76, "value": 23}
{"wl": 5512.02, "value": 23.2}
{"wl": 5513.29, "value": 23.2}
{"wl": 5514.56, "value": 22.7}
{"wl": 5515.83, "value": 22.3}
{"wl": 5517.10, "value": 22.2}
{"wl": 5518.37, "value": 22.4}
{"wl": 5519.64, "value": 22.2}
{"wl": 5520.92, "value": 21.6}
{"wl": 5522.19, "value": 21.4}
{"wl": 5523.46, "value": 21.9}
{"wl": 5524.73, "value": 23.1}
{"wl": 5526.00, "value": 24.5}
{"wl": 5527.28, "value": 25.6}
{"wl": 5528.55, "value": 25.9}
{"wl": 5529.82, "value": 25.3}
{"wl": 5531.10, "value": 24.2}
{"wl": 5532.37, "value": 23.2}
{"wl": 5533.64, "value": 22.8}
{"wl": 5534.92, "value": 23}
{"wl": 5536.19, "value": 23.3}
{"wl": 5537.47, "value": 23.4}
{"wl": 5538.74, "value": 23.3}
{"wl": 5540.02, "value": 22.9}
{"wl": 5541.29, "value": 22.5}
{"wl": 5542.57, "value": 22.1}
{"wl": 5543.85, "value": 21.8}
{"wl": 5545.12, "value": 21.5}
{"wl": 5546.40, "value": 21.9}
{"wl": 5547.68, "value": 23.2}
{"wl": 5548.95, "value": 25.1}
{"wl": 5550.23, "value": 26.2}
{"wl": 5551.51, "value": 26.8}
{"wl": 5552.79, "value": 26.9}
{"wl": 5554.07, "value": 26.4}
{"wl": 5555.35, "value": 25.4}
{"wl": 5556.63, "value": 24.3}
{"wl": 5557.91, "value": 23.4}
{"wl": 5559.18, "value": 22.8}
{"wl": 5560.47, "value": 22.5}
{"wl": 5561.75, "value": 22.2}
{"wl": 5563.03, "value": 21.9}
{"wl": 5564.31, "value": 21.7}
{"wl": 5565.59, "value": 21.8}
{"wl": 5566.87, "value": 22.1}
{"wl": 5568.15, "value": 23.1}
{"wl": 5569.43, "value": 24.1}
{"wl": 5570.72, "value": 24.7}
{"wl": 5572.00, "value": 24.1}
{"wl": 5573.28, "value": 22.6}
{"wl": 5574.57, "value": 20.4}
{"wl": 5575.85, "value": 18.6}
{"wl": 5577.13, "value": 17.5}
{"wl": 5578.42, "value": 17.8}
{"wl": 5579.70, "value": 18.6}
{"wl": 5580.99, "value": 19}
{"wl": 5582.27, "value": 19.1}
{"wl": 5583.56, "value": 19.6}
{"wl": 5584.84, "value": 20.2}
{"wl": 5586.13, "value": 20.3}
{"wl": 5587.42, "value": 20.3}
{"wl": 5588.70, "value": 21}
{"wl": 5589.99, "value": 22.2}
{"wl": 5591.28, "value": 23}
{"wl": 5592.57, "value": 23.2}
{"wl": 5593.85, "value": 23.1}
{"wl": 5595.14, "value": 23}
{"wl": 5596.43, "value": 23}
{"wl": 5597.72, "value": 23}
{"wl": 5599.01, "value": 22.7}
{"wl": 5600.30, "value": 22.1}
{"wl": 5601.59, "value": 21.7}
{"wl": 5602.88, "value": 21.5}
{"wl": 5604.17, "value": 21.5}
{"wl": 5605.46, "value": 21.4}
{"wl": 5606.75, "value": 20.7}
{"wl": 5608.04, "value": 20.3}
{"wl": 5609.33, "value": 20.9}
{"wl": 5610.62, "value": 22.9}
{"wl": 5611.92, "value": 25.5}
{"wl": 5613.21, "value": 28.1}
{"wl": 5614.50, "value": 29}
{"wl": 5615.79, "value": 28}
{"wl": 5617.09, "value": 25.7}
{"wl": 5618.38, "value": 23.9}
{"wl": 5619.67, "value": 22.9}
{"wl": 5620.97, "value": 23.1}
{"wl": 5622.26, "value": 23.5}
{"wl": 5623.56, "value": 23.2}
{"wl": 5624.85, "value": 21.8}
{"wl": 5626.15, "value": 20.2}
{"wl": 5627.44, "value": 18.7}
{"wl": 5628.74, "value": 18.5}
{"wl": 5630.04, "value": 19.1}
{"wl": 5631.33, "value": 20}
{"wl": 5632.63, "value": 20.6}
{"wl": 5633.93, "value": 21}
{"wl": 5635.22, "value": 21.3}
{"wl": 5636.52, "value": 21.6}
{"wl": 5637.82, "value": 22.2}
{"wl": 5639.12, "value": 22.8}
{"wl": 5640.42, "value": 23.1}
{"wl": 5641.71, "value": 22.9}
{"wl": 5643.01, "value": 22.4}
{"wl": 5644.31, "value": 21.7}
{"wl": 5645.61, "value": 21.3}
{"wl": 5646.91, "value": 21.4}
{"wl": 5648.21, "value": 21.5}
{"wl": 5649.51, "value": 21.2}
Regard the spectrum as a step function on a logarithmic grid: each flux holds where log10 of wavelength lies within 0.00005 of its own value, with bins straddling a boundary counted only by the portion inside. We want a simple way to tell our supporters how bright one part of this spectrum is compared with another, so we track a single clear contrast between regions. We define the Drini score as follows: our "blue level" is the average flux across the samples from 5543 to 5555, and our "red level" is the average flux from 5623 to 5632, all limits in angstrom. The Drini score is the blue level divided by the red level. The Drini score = 1.21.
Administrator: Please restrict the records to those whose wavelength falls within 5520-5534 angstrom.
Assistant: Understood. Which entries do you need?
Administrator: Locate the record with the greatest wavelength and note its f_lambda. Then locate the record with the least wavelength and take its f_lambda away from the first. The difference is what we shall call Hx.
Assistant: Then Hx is 1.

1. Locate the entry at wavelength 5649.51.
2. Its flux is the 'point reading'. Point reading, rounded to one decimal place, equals 21.2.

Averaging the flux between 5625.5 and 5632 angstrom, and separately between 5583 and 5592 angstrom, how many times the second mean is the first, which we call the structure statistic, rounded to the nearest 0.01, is 0.92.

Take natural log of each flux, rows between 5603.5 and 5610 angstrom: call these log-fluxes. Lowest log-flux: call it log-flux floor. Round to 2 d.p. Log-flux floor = 3.01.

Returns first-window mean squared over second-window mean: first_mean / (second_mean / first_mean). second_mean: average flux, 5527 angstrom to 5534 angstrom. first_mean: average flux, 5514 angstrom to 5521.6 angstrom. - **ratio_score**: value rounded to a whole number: 20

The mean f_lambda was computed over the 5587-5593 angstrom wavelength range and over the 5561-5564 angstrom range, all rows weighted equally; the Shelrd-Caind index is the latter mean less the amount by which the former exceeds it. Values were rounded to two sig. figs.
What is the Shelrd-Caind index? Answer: 22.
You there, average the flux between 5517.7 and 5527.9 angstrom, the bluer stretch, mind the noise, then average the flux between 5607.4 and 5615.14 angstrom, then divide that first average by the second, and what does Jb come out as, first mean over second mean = 0.93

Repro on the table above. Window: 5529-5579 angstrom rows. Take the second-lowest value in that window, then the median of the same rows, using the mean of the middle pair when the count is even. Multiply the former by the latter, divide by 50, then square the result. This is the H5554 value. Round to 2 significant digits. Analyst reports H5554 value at 67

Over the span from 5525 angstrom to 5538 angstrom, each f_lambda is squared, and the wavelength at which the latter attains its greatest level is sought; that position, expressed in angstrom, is 5528.55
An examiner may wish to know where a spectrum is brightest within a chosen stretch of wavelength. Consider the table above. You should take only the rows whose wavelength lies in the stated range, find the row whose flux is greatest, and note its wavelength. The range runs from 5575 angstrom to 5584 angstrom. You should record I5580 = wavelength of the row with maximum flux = 5583.56 angstrom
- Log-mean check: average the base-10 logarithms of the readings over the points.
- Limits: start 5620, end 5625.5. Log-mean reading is 1.36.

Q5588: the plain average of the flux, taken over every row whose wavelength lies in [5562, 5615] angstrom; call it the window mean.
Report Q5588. 21.9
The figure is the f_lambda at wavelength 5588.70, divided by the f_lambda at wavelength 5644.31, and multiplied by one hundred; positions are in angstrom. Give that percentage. 97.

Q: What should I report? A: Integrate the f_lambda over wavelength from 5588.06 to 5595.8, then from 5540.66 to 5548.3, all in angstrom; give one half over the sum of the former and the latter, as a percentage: 0.145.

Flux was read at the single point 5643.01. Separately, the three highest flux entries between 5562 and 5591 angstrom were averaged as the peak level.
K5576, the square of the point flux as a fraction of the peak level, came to 0.85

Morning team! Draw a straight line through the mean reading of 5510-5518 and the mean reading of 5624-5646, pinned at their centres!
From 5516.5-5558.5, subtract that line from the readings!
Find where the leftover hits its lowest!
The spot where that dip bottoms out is 5522.19 angstrom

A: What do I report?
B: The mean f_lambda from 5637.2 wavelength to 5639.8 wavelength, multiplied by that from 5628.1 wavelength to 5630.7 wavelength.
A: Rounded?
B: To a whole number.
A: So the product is 423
